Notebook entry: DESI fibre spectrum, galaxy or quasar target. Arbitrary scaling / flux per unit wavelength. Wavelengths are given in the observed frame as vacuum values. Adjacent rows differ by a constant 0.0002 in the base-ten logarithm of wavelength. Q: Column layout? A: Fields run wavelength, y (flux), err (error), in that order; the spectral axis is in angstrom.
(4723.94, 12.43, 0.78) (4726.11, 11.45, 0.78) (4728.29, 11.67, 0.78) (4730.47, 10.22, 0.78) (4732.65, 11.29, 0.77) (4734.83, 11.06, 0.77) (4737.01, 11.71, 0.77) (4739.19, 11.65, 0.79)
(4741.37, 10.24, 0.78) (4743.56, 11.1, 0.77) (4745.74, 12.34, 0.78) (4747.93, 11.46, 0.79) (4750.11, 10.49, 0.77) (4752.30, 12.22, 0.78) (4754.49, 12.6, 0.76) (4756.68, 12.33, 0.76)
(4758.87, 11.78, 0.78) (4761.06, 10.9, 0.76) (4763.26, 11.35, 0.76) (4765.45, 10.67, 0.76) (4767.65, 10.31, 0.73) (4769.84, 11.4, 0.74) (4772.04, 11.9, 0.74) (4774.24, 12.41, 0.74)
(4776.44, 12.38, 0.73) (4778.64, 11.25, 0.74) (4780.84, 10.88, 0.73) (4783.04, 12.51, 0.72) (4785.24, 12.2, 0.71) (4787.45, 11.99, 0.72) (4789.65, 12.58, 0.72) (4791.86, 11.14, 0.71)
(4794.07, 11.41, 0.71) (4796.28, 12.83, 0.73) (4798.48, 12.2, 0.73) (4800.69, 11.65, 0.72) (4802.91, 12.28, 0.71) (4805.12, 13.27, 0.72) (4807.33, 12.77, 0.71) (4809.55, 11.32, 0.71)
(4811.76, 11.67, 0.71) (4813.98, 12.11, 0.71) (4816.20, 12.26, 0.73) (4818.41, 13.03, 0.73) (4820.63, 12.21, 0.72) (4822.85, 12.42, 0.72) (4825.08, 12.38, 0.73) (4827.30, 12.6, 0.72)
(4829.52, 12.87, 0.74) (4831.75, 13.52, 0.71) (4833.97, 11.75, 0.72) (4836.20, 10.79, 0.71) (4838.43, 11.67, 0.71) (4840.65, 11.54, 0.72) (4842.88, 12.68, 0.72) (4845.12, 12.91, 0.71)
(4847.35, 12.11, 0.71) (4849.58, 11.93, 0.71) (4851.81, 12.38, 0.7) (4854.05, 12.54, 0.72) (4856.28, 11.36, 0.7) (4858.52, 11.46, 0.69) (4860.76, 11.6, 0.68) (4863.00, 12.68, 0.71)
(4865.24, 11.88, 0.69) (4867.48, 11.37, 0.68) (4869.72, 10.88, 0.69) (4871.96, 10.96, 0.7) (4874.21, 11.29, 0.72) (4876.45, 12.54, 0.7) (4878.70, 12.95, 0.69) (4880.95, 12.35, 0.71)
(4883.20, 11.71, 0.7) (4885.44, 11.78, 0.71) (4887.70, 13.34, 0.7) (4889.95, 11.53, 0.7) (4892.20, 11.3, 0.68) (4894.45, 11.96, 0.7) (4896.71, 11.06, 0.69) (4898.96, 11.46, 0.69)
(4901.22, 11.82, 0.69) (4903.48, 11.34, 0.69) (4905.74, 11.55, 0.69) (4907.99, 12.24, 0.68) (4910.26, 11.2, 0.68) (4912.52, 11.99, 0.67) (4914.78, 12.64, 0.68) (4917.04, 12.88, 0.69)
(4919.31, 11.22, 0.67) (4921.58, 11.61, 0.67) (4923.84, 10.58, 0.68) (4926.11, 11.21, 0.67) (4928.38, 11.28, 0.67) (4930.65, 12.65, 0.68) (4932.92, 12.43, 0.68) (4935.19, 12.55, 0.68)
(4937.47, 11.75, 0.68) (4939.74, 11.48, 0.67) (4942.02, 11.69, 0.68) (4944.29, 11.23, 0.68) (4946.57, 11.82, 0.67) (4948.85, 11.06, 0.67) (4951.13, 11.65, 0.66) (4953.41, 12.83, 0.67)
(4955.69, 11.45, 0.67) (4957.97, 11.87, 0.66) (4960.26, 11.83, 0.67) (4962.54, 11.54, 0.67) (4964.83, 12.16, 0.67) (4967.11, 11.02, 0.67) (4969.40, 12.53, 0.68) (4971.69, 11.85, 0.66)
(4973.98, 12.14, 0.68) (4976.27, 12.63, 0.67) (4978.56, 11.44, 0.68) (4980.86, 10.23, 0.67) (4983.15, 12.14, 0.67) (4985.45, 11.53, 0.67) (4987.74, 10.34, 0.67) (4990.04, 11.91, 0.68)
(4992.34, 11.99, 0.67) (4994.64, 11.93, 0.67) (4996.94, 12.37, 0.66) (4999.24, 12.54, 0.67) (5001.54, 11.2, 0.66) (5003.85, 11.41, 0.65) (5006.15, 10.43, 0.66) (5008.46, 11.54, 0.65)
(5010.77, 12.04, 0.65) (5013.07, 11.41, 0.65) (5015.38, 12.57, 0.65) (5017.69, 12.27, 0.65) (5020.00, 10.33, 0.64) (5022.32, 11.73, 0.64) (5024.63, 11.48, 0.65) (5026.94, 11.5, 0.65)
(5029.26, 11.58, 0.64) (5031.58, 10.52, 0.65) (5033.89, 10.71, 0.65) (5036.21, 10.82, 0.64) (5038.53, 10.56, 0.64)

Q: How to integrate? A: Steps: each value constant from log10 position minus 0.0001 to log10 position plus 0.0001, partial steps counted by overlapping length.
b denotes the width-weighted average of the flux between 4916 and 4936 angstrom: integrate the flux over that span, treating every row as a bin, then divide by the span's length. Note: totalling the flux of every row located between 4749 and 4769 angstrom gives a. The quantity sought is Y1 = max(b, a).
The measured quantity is 103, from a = 103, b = 11.8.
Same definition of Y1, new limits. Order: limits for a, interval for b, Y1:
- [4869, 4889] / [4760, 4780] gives 108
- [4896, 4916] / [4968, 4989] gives 105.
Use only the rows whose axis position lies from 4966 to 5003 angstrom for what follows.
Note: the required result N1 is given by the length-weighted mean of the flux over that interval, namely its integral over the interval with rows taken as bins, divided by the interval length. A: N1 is 11.7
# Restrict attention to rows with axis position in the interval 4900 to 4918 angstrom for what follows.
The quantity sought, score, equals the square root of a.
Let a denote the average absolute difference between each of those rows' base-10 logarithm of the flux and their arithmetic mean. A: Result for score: 0.132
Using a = 0.0174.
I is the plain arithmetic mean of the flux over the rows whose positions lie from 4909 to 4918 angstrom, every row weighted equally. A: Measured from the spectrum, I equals 12.18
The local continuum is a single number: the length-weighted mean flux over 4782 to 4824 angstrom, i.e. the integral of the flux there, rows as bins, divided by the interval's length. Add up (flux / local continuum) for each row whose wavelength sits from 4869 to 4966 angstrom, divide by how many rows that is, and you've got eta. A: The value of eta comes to 0.97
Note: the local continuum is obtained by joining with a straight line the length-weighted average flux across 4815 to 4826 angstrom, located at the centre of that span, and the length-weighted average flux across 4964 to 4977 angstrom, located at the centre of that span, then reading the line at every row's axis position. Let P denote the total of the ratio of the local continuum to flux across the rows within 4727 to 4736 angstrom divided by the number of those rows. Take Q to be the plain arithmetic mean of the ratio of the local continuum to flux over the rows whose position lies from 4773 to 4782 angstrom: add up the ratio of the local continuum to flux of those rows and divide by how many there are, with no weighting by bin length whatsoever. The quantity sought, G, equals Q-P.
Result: -0.076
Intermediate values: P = 1.151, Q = 1.08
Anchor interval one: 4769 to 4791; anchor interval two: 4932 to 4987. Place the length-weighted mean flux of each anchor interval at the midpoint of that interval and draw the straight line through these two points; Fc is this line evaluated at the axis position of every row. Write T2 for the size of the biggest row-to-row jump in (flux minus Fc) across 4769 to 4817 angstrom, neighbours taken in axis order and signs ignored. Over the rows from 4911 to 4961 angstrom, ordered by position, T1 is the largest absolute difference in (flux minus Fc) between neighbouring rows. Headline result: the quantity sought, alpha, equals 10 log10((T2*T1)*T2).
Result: 6.5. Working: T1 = 1.66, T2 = 1.63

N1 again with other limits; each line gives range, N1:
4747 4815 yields 11.8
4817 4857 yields 12.3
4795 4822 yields 12.3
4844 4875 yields 11.8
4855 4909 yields 11.8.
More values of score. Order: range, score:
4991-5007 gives 0.148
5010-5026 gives 0.141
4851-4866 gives 0.130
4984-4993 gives 0.147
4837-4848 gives 0.132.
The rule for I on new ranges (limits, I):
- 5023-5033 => 11.27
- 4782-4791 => 12.32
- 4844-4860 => 12.10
